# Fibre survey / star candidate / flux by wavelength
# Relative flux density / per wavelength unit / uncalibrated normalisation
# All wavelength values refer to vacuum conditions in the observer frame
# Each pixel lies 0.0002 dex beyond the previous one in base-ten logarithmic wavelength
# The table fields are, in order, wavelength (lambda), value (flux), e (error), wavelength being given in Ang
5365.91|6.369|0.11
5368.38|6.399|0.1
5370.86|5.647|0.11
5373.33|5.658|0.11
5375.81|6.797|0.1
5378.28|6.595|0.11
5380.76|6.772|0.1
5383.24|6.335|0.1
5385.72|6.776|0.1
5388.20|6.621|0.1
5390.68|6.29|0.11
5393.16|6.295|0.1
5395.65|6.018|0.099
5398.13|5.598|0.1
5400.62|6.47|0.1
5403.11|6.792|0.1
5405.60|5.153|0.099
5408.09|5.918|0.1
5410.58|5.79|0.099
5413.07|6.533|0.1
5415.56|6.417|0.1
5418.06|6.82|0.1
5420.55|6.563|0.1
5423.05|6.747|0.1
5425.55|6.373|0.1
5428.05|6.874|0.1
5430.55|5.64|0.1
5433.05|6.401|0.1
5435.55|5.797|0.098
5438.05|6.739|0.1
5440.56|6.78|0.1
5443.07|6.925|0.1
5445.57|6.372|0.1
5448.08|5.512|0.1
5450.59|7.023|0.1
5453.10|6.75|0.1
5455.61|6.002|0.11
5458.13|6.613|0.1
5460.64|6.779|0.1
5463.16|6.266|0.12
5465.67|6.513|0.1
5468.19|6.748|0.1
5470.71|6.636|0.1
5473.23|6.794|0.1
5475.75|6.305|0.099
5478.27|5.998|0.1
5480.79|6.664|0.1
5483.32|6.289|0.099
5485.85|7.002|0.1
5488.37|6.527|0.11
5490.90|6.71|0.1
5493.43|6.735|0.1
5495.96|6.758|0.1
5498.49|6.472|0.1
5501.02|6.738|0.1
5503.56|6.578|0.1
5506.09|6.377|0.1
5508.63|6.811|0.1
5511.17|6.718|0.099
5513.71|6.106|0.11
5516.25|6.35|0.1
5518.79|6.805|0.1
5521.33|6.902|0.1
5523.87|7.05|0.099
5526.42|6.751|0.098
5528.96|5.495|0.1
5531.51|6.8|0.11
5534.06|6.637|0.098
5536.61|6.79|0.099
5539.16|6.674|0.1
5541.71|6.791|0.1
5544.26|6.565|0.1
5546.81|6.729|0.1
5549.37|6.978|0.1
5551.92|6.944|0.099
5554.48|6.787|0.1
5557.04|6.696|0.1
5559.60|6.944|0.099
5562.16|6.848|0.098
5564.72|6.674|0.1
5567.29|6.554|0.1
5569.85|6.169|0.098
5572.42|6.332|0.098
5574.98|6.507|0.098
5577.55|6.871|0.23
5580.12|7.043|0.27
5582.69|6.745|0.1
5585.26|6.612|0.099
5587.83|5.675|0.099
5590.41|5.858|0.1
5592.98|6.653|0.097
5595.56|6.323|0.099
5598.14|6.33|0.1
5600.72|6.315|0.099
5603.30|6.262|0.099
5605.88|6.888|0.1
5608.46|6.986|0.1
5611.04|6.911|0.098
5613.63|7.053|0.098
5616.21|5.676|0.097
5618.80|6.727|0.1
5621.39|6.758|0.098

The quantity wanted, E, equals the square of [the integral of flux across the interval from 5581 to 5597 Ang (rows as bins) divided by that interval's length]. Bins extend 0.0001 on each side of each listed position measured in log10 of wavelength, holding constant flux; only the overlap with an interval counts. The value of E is 40.1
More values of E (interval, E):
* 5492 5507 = 43.8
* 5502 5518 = 42.3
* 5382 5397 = 40.8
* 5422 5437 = 39.8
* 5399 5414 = 37.0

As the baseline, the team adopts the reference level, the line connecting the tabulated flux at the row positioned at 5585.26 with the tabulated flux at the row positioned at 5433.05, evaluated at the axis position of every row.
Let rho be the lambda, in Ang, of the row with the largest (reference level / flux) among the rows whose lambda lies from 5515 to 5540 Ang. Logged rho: 5528.96 Ang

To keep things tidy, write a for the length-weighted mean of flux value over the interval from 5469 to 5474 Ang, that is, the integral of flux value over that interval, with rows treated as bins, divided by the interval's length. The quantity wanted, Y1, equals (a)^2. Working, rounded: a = 6.7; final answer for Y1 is 45.0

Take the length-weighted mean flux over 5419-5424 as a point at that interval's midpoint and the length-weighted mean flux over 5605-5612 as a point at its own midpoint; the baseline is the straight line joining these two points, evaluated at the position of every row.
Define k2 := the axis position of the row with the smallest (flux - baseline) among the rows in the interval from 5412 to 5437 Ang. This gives 5430.55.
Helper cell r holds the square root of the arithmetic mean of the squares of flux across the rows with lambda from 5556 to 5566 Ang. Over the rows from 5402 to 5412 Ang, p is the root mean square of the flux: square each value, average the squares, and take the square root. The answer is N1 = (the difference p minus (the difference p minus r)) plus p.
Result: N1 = 12.7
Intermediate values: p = 5.94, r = 6.8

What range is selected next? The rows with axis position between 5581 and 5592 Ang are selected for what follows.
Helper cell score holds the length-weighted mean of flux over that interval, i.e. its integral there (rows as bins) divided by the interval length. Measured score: 6.3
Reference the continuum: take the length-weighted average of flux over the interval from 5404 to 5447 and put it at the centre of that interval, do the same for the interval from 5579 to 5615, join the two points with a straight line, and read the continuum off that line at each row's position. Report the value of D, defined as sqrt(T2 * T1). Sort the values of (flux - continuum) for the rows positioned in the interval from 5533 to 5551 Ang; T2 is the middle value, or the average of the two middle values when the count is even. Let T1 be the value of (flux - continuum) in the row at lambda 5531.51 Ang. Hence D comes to 0.28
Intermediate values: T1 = 0.33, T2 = 0.24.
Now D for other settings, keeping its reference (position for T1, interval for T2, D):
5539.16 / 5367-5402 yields 0.13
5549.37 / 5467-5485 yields 0.34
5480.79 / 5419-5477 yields 0.24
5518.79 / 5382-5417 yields 0.07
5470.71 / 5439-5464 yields 0.27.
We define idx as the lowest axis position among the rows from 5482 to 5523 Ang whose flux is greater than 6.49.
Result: 5485.85 Ang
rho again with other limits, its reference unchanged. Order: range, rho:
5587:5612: 5587.83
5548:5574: 5569.85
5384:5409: 5405.60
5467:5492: 5478.27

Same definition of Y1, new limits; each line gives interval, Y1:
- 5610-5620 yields 43.3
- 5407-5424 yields 40.9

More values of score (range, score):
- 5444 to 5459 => 6.4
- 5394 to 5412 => 6.0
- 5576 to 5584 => 6.9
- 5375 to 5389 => 6.6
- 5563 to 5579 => 6.5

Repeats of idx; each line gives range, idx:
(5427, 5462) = 5428.05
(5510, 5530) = 5511.17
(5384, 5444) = 5385.72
